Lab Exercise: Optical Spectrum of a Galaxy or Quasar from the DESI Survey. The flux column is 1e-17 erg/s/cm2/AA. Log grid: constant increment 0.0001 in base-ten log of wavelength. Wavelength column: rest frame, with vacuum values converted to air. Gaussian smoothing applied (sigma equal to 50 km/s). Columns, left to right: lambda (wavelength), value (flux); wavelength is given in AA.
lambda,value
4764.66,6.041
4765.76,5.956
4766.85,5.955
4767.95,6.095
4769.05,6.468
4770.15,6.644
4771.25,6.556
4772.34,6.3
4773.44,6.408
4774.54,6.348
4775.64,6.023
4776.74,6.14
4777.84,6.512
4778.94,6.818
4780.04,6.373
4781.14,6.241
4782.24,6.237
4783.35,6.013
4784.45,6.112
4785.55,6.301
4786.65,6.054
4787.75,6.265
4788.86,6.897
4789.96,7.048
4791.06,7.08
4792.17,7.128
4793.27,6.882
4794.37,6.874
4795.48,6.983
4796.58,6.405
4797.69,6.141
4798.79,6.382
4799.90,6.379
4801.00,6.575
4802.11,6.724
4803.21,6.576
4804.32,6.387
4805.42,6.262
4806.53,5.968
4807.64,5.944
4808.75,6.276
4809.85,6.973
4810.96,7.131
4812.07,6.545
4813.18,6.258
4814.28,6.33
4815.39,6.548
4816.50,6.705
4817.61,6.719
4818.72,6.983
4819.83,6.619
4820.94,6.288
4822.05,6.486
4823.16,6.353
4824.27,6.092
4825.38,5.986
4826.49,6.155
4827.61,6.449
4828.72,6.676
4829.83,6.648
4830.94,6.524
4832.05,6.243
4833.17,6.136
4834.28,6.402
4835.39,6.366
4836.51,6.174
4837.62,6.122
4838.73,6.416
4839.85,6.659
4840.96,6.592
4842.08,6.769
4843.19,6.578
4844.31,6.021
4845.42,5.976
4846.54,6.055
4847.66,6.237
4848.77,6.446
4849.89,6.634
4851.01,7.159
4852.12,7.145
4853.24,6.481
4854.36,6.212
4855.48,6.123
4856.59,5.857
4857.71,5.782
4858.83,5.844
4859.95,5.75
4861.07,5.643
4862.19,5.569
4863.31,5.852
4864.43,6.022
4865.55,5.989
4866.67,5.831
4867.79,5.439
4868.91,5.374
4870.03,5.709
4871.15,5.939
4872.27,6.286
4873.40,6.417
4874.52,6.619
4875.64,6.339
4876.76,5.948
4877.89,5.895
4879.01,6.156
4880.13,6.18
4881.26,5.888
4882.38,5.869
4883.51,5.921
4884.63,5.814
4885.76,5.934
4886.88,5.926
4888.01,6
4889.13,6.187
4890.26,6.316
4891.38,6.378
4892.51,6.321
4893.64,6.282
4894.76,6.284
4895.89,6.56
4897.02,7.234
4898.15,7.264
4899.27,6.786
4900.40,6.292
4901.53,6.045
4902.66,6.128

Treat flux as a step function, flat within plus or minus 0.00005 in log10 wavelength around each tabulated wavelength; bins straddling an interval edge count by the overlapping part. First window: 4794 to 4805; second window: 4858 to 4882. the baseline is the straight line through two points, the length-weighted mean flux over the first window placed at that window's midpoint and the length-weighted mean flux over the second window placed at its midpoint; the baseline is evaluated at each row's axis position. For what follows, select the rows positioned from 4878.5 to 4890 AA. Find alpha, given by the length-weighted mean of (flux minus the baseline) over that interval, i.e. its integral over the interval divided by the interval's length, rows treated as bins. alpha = 0.18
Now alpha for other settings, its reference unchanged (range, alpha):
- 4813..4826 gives 0.09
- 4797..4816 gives -0.04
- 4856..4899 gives 0.20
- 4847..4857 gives 0.39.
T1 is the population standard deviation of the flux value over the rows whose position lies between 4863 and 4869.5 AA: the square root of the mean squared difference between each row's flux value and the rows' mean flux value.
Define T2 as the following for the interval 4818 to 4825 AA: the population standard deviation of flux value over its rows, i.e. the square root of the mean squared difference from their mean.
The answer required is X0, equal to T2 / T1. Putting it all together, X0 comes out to 1.11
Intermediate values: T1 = 0.25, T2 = 0.28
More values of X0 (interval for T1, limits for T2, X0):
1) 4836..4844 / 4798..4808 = 1.10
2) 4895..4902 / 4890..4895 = 0.08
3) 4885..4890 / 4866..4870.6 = 1.79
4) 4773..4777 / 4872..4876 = 0.81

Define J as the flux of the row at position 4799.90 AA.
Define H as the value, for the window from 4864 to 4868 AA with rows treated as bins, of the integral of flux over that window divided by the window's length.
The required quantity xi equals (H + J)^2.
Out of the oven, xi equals 150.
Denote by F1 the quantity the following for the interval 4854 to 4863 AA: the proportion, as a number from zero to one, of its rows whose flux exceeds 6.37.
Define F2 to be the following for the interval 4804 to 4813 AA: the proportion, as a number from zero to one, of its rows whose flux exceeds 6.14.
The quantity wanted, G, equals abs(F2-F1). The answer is 0.75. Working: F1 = 0.00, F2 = 0.75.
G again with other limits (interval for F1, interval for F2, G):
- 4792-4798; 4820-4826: 0.23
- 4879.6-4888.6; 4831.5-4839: 0.71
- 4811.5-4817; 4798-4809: 0.20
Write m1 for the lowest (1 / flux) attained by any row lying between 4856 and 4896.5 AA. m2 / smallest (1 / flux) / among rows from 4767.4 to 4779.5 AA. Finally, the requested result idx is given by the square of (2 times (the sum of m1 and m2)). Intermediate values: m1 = 0.151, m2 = 0.147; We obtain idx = 0.355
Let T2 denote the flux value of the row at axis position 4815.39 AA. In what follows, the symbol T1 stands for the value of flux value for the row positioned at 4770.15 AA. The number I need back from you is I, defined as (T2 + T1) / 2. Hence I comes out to 6.6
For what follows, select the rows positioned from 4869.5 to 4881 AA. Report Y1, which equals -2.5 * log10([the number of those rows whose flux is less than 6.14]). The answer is -1.51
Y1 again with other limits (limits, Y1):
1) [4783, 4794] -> -1.19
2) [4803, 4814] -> -0.75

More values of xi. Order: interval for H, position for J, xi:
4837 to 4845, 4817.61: 173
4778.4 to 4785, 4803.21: 166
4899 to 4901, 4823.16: 165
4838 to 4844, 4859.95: 152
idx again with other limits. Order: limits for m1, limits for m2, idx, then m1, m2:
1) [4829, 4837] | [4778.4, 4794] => 0.338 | 0.150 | 0.140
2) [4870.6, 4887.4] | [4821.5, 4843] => 0.357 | 0.151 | 0.148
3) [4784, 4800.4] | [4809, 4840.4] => 0.315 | 0.140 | 0.140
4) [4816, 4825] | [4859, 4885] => 0.346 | 0.143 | 0.151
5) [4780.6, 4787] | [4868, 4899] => 0.351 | 0.159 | 0.138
